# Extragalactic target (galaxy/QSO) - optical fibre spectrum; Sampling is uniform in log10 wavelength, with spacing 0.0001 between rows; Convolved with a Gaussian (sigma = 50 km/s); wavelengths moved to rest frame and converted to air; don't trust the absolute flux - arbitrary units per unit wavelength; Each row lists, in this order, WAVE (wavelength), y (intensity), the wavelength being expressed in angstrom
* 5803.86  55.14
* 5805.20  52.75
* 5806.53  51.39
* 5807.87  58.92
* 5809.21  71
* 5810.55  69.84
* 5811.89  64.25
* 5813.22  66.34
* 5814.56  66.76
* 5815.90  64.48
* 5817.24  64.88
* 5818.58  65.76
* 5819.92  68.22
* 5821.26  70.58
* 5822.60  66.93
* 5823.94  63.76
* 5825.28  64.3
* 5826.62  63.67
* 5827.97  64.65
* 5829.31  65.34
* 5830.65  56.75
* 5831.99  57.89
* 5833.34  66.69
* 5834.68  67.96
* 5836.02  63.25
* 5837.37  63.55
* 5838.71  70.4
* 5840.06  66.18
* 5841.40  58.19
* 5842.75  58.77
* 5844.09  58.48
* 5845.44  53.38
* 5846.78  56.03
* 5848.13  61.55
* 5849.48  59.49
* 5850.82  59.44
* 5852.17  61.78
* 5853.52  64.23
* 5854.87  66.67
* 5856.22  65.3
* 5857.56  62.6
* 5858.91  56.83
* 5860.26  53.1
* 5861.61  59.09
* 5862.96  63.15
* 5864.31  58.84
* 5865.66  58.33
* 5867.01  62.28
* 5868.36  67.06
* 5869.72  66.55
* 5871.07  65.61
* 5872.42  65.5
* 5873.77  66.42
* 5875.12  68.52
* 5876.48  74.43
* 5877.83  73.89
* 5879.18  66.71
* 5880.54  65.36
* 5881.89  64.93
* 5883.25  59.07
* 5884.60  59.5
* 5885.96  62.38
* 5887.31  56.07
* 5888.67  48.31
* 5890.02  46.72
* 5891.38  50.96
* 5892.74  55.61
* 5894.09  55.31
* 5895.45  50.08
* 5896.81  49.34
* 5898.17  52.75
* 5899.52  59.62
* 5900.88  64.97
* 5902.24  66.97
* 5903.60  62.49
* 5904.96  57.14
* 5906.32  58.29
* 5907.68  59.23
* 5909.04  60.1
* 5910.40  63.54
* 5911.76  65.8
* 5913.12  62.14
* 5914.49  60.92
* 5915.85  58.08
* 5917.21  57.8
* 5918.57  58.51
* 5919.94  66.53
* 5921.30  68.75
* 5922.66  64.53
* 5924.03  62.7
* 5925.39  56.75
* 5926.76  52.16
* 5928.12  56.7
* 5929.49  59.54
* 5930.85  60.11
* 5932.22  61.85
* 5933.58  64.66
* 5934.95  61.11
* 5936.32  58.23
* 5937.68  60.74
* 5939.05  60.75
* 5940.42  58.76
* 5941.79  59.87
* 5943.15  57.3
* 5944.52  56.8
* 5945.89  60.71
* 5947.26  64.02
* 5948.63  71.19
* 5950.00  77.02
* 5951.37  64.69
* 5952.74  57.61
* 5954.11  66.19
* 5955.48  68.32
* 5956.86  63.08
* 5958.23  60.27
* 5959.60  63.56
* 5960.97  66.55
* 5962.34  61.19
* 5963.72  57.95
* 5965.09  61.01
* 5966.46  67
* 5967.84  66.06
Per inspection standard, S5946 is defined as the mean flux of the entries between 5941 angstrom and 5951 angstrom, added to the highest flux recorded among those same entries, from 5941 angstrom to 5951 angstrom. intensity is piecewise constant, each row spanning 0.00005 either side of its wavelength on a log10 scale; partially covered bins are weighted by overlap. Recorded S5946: 141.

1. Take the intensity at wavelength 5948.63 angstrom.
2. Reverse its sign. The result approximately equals -71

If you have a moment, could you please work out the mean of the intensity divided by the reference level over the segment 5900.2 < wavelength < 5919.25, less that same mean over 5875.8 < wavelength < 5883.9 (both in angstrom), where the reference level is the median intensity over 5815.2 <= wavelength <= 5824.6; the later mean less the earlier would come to -0.095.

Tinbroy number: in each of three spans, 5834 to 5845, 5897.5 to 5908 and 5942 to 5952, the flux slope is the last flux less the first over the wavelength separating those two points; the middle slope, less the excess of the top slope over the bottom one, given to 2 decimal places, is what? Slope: -1.23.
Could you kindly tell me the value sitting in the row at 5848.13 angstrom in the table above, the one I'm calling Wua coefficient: 61.55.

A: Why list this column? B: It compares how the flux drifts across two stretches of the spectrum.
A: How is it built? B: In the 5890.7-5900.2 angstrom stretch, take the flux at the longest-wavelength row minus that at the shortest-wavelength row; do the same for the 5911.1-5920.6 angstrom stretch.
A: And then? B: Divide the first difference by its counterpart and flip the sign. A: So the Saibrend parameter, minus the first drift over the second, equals -11.9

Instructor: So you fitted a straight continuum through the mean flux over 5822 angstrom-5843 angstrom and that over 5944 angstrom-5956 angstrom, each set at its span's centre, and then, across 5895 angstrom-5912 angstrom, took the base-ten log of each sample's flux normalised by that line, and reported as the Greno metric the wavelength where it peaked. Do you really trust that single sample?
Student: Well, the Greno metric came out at 5902.24 angstrom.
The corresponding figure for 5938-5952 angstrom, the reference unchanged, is 5950.00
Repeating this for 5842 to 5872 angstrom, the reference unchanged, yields 5868.36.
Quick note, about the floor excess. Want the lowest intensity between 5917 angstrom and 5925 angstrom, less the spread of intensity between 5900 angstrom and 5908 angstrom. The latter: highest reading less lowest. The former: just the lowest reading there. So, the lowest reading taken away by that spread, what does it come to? 48.0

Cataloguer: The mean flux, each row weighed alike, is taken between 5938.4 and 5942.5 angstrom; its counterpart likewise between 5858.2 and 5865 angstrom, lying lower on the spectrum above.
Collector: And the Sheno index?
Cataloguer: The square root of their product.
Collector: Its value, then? 59.0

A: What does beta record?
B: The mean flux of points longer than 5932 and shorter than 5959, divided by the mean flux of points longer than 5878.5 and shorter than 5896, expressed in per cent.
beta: 109.9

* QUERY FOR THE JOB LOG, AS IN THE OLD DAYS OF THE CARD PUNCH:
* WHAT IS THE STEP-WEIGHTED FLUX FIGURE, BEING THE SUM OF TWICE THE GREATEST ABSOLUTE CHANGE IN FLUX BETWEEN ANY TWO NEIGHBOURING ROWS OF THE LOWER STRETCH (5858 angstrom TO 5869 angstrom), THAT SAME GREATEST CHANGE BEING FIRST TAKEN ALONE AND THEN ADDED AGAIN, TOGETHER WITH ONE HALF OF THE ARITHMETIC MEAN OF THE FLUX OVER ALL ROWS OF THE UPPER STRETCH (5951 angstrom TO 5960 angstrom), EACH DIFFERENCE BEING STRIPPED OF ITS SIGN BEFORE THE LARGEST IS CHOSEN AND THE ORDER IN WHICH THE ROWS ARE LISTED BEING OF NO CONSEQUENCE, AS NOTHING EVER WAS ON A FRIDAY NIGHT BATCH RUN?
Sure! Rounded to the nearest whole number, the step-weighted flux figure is 44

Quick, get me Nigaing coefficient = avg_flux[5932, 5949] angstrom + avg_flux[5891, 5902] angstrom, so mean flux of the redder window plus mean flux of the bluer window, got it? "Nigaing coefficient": 116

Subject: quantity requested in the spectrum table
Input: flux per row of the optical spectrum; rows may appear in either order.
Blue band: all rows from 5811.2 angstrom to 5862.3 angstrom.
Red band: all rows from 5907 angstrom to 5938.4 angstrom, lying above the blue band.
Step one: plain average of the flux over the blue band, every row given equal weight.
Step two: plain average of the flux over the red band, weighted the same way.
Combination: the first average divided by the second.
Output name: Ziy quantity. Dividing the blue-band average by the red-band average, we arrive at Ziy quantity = 1.03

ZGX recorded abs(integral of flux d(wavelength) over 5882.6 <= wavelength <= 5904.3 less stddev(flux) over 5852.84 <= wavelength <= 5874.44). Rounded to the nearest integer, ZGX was 1217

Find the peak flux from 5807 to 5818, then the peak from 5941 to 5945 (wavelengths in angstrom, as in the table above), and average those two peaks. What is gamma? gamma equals 65.4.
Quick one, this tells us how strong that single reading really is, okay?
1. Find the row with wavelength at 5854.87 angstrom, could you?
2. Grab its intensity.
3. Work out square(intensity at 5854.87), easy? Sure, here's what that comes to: 4445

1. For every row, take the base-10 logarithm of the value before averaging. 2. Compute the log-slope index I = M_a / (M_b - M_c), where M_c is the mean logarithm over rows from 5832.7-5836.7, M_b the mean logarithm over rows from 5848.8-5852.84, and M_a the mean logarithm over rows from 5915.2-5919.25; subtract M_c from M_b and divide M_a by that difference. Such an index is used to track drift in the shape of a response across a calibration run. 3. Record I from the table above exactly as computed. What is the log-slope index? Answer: -45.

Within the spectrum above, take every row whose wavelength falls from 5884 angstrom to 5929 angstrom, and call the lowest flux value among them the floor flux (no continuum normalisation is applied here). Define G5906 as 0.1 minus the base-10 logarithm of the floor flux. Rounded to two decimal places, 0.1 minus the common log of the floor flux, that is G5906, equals -1.57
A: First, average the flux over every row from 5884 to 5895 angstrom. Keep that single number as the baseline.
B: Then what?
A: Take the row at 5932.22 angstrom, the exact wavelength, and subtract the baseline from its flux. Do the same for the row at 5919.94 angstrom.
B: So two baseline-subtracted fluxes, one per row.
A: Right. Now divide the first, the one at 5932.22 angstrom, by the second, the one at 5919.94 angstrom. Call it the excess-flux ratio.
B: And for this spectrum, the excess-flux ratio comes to 0.62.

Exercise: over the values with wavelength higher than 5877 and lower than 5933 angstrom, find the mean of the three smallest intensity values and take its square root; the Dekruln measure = 6.94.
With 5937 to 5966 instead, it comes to 7.57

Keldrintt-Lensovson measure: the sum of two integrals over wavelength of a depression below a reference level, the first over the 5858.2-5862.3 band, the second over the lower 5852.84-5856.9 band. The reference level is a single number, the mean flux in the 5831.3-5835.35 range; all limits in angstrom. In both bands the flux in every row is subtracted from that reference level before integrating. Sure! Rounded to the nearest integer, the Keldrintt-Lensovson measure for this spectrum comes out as 27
